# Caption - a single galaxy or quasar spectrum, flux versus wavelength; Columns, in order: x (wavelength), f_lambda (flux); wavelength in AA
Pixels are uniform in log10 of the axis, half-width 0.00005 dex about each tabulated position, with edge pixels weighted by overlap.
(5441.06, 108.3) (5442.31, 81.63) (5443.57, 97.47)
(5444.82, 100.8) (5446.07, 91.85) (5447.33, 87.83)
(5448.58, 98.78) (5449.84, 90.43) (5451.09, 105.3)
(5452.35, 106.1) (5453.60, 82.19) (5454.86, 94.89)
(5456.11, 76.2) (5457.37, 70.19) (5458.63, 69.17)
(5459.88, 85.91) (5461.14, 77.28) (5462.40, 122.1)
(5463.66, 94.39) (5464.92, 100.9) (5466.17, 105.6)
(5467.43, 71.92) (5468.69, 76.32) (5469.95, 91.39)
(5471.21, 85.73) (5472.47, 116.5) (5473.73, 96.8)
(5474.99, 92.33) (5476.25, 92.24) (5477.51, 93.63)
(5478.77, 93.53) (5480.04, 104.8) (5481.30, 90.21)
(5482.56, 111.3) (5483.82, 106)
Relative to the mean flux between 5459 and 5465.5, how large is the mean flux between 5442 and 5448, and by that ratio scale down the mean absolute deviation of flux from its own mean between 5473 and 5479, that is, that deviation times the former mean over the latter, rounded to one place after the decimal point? 1.3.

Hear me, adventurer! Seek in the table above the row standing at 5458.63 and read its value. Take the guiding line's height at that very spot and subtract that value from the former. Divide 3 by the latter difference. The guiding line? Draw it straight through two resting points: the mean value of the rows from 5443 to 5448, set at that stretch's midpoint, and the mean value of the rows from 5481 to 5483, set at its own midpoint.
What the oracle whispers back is 0.1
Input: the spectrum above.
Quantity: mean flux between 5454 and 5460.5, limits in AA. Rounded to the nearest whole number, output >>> 79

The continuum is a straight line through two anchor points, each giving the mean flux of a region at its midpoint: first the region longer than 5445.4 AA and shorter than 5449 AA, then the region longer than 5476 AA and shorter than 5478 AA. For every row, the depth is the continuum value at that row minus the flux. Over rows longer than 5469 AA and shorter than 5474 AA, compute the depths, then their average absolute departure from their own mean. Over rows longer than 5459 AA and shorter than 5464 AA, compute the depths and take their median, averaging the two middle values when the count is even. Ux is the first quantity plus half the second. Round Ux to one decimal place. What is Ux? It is 10.8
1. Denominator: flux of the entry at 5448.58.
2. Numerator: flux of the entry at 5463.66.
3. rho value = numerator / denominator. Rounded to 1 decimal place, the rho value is 1.0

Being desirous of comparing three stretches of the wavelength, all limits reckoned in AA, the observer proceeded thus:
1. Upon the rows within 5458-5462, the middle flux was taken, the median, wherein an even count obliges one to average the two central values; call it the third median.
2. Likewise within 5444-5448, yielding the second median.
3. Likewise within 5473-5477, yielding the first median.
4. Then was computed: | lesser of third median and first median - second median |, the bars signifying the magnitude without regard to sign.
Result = 14.6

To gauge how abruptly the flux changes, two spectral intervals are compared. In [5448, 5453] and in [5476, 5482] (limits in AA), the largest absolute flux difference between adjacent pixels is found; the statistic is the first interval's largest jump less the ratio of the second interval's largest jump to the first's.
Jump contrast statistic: 14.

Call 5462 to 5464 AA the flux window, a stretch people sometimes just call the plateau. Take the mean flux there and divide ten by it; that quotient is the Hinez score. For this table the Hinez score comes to 0.092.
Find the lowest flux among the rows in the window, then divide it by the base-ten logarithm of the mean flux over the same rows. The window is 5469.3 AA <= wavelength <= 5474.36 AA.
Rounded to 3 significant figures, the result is 43.1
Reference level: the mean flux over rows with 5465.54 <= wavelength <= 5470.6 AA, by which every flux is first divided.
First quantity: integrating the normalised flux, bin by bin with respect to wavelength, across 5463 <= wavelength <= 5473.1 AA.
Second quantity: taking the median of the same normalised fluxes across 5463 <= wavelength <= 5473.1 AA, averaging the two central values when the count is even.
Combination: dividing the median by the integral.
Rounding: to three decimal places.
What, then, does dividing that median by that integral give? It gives 0.099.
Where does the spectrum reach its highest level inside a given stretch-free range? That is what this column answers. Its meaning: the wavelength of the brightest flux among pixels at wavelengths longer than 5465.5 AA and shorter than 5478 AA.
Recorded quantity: 5472.47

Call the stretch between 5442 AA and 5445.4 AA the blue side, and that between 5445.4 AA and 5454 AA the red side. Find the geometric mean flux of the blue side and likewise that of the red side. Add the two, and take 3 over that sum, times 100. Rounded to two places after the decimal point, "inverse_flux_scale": 1.60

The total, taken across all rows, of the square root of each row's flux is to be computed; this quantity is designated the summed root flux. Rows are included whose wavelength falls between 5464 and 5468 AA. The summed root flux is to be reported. 29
